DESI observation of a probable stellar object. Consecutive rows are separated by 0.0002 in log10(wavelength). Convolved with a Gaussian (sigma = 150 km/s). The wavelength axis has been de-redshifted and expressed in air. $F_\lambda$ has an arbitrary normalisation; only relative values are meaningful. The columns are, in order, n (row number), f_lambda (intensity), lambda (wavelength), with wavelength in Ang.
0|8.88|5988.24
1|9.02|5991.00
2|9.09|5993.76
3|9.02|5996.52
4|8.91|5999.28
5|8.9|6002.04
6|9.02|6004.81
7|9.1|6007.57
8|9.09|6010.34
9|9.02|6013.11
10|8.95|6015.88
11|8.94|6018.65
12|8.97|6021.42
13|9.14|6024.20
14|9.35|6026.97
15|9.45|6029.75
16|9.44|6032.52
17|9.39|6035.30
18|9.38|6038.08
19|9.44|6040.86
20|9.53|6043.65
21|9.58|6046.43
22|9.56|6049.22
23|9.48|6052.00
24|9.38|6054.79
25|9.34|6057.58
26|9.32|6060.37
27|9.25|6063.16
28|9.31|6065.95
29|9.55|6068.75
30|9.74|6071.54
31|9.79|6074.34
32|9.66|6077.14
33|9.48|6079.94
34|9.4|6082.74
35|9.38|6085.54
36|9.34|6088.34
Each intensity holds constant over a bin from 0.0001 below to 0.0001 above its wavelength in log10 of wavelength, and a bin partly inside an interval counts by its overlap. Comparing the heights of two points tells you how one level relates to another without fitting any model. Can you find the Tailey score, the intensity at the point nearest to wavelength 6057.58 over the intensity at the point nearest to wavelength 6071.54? 0.959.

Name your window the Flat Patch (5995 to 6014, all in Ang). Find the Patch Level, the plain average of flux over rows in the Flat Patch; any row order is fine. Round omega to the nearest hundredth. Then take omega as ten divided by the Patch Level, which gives 1.11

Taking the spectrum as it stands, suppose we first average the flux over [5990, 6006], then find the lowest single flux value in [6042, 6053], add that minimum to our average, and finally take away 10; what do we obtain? 8.47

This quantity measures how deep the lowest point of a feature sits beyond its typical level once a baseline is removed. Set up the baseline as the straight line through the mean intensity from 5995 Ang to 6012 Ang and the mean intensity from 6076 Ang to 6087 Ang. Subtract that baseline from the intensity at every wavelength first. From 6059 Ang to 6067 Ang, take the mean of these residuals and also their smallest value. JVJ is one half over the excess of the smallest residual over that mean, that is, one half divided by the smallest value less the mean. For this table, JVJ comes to -12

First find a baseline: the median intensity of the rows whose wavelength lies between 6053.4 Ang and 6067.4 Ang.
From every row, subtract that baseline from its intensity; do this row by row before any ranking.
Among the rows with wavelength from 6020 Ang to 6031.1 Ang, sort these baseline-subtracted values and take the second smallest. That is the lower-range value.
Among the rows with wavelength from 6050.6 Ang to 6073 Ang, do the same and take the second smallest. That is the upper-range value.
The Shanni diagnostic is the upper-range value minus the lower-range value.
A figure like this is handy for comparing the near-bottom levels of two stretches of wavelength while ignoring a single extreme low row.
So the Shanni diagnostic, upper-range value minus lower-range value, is 0.2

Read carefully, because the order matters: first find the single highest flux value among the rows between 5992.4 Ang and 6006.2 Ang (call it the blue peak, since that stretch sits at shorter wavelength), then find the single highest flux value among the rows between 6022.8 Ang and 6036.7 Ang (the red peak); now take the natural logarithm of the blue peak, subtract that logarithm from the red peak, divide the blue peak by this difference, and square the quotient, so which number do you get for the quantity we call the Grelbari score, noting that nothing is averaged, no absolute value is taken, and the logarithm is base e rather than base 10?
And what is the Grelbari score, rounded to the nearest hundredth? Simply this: 1.58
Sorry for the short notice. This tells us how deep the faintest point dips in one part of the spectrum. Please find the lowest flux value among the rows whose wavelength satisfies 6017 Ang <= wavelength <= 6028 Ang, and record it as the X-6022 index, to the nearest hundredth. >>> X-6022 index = 8.94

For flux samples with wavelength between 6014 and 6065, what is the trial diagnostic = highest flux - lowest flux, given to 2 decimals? 0.64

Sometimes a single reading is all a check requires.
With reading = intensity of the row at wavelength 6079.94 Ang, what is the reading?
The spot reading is 9.48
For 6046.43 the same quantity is 9.58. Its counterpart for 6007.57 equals 9.1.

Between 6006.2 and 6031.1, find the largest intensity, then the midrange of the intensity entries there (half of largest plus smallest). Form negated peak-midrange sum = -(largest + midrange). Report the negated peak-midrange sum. -18.6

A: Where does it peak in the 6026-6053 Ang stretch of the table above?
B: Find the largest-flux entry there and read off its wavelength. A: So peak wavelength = 6046.43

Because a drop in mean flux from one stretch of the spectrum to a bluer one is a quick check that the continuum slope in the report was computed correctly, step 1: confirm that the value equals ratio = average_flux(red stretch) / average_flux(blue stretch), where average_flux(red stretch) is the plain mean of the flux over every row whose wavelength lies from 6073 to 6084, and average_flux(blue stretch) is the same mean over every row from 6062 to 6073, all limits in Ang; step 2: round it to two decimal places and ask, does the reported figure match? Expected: 1.01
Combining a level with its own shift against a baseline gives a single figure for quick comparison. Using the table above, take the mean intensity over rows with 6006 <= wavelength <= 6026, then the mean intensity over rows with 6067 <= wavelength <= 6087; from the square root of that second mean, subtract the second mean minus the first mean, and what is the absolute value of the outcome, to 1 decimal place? 2.6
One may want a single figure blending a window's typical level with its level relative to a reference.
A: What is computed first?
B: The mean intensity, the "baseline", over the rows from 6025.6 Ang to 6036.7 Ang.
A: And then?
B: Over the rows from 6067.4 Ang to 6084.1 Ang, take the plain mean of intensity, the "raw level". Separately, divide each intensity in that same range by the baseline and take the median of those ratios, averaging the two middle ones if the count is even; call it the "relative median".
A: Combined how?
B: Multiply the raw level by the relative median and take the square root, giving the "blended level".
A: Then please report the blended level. 3.13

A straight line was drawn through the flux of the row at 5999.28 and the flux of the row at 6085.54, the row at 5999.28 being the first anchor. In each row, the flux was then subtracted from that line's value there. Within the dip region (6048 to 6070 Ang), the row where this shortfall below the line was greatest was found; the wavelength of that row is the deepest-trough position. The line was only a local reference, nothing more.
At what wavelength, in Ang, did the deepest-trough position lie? 6063.16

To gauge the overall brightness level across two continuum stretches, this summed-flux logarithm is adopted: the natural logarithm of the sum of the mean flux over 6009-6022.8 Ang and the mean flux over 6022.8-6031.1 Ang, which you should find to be 2.907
